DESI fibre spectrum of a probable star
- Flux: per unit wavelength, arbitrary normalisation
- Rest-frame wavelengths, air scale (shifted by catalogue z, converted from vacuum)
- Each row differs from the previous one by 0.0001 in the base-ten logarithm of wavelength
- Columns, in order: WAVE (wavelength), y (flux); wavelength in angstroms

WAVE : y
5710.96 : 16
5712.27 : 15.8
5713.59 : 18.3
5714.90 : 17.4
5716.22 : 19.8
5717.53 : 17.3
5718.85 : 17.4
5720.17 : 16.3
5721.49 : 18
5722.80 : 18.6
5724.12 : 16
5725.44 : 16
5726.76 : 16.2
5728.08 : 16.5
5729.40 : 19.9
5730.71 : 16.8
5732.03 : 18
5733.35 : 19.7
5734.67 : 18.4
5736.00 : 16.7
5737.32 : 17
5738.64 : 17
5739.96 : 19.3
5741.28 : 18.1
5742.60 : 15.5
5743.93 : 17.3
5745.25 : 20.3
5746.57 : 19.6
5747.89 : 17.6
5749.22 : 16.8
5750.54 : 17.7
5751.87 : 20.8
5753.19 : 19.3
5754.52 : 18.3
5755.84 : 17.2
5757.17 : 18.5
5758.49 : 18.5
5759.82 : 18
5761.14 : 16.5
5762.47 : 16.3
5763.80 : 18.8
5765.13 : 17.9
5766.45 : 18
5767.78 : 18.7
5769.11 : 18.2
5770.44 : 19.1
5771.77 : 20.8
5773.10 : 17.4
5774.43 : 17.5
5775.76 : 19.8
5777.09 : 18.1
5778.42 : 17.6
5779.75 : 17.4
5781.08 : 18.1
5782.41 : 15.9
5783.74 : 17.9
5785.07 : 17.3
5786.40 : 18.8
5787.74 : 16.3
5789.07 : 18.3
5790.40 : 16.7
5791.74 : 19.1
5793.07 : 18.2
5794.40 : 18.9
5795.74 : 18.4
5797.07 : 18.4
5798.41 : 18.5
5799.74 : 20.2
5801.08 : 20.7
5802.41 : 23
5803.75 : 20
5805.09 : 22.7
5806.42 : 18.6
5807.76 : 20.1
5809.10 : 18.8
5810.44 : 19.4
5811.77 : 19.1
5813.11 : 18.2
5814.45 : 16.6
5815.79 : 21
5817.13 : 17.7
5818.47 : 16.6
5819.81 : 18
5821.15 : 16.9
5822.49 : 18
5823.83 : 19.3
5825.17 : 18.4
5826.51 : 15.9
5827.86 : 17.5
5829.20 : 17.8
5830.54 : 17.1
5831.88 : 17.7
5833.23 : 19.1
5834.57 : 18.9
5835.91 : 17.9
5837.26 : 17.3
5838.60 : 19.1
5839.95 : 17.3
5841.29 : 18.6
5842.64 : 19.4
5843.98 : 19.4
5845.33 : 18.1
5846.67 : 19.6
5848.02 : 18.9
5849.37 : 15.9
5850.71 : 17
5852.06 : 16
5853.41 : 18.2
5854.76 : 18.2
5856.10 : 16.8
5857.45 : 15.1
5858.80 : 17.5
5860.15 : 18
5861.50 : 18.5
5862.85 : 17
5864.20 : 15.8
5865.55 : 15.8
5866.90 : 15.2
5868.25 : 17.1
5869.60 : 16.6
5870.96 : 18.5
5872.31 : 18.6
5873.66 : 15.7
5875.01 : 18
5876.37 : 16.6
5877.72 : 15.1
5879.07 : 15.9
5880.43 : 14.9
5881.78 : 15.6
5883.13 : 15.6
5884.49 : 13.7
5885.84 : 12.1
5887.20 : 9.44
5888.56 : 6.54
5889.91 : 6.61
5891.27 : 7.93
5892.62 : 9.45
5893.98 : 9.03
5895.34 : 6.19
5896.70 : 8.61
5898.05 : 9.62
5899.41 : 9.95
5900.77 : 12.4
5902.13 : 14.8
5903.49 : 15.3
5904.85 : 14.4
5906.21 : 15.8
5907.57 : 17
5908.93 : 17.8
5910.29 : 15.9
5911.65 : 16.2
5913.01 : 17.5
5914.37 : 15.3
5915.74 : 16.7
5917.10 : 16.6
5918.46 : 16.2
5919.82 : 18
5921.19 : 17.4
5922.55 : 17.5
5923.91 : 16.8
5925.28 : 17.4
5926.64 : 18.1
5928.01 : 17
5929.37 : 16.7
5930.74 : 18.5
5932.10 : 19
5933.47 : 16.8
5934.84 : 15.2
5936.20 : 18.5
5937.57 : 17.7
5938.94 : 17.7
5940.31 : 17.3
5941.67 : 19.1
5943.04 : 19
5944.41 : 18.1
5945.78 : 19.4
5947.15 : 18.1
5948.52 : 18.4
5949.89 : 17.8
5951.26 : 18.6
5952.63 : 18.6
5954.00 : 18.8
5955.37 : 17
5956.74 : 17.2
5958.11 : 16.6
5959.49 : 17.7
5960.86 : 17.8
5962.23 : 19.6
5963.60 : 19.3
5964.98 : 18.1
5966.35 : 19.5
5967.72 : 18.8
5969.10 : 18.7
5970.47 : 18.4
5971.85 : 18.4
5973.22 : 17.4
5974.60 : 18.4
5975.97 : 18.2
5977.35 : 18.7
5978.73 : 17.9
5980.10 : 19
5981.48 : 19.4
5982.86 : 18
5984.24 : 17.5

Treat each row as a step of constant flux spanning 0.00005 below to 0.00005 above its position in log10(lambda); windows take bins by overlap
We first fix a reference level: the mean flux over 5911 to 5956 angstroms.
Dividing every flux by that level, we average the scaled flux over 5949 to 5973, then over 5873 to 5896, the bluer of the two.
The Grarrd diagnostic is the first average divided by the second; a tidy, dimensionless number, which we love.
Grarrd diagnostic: 1.49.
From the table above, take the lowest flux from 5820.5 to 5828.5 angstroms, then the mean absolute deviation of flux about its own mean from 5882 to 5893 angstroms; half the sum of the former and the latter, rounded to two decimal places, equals 9.31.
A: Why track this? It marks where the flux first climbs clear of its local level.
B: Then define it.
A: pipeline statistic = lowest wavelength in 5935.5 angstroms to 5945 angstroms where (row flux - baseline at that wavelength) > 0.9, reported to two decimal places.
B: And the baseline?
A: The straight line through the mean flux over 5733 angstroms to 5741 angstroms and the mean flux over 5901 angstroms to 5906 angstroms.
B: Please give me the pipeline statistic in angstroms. 5936.20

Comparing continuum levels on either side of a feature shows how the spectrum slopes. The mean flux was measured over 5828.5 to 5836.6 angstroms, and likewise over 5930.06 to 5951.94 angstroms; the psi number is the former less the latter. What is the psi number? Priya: 0.0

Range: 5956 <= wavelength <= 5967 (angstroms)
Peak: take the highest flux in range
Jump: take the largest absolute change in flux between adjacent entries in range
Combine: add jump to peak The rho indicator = 21.4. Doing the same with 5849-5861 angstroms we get 20.6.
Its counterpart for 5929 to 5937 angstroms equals 22.3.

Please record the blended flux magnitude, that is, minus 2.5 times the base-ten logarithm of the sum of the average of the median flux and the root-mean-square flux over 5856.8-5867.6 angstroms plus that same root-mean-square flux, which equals -3.80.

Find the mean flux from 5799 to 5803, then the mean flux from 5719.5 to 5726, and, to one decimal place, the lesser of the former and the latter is 17.0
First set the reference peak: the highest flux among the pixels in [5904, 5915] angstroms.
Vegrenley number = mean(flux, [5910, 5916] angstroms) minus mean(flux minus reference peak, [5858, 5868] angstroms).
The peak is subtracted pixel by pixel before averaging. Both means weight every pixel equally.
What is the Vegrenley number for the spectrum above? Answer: 17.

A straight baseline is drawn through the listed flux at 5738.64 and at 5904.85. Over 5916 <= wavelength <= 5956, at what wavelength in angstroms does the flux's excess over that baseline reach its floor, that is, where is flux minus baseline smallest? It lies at 5934.84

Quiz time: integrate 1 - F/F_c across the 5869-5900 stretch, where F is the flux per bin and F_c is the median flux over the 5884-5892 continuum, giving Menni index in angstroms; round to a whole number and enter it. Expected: -14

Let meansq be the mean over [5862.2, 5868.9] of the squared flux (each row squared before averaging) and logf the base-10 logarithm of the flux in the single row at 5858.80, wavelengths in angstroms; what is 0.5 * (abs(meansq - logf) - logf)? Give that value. 130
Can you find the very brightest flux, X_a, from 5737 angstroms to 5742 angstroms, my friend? 19.3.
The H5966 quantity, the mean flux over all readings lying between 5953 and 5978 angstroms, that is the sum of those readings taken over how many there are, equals 18.26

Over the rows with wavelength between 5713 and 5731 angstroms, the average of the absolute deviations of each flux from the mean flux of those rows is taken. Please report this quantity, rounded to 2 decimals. 1.04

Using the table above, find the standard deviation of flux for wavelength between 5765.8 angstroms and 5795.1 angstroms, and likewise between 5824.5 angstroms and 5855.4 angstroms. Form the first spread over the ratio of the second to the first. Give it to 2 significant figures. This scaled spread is 1.1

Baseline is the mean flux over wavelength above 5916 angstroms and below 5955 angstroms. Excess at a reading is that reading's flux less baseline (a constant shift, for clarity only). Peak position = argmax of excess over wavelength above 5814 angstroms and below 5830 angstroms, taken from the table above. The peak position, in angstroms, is 5815.79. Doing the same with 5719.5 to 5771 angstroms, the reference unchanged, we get 5751.87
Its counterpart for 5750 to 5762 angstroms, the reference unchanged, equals 5751.87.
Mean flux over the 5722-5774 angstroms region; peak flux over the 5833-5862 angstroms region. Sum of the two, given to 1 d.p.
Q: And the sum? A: 37.6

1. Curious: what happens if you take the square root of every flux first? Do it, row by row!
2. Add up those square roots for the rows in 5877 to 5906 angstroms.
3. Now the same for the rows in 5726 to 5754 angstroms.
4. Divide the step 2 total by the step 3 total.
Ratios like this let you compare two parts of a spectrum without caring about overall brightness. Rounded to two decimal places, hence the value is 0.79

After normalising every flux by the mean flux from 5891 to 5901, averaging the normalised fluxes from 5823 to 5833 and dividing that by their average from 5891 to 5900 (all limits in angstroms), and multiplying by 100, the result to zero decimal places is 204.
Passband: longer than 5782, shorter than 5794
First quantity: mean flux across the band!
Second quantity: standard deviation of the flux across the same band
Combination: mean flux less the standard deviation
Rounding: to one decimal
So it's 16.6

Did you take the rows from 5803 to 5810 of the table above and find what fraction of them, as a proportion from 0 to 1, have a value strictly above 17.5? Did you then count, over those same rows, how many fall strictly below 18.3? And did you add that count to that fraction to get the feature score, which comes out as 1.0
